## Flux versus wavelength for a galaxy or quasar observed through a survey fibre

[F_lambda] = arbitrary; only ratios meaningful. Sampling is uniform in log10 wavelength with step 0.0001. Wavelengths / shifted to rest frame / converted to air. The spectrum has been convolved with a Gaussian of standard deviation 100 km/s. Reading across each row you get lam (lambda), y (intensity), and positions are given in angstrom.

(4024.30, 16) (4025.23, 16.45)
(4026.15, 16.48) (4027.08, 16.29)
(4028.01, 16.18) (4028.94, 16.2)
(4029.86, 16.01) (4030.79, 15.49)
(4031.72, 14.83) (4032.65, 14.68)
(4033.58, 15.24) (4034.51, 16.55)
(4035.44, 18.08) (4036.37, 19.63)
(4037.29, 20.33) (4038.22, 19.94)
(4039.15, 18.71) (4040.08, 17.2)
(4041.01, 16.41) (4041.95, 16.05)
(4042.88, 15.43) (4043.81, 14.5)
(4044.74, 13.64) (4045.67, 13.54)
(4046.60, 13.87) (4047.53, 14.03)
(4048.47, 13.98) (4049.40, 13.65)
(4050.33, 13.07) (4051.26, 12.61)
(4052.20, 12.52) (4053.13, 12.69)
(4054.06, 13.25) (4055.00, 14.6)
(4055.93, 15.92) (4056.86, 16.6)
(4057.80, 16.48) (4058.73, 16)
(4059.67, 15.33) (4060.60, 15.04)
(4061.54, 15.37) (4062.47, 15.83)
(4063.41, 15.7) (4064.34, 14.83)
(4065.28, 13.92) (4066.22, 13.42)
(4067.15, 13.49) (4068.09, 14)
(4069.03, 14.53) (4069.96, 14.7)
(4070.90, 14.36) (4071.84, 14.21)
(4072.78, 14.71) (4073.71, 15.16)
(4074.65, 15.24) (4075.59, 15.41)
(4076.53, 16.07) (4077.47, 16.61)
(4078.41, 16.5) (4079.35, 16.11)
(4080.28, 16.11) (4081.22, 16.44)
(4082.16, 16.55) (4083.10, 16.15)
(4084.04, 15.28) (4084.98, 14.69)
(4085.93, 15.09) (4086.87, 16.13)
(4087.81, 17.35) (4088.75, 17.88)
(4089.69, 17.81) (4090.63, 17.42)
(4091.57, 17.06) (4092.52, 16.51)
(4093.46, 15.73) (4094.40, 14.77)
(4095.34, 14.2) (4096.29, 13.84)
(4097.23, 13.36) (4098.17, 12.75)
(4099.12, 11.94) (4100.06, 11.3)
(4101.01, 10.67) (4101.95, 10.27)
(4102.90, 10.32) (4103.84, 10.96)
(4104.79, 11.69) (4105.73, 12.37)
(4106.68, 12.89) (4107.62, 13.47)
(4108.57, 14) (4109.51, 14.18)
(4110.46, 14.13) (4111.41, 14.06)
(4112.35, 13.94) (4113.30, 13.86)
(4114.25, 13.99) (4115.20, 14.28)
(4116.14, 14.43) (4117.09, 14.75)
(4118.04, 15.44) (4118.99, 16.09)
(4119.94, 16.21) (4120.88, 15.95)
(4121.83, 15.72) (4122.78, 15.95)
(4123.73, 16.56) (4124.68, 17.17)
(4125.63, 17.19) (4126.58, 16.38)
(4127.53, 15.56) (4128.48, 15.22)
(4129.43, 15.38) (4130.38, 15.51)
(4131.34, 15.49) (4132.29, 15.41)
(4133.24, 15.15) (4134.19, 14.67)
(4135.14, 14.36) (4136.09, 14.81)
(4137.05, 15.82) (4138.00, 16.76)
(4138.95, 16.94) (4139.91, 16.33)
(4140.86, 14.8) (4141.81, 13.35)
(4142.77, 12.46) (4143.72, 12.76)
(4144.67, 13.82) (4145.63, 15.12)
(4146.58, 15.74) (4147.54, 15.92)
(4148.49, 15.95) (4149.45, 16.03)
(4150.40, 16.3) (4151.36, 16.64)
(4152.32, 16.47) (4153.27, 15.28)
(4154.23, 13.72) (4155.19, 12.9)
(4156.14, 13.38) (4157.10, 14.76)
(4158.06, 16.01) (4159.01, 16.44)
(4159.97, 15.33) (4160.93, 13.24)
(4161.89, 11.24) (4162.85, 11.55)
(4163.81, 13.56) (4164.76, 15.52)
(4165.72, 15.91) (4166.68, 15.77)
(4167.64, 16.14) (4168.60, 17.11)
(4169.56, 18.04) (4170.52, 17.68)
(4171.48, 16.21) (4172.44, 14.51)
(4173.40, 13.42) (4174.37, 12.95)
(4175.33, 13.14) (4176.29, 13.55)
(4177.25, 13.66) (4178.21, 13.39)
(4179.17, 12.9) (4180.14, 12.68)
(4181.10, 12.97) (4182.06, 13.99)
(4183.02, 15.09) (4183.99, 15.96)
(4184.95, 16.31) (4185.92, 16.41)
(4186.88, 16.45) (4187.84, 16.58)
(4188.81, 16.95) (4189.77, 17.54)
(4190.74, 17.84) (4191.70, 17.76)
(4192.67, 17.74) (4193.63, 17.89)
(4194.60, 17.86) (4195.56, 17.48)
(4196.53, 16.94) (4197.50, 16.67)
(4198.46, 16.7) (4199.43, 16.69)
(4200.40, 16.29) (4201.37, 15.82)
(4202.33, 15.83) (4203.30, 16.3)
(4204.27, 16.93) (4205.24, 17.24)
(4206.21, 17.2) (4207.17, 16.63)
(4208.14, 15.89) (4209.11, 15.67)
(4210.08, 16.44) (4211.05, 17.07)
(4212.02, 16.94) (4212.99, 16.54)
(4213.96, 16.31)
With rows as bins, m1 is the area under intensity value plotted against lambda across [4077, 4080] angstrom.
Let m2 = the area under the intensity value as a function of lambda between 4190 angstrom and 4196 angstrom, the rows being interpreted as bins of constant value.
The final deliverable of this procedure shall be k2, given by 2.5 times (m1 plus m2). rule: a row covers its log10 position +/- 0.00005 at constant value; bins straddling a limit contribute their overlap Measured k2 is 390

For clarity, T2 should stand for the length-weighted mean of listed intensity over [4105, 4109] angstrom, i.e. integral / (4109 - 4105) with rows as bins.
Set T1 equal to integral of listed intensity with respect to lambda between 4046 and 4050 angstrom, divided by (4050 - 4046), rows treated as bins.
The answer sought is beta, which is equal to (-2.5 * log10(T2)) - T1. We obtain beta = -16.6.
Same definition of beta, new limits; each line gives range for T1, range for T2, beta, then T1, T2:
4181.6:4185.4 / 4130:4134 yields -18.3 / 15.3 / 15.3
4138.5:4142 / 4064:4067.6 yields -18.4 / 15.5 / 13.9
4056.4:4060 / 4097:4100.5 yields -18.8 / 16.1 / 12.3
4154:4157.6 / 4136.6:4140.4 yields -16.7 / 13.7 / 16.5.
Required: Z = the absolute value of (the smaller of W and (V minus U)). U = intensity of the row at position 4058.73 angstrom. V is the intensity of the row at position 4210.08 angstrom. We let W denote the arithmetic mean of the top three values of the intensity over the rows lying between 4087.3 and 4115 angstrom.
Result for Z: 0.4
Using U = 16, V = 16.44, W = 17.7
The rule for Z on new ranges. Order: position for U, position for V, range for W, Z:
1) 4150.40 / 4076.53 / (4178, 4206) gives 0.2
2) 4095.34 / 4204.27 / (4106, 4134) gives 2.7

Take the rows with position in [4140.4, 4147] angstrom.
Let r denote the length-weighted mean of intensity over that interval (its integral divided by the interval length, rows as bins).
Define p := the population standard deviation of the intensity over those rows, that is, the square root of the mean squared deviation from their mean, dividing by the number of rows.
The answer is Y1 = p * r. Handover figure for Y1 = 16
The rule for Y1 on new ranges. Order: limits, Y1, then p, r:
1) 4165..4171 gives 15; 0.88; 16.7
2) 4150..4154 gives 8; 0.53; 16.0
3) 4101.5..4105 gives 6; 0.58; 10.7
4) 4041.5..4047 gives 14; 0.94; 14.5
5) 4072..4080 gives 10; 0.65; 15.7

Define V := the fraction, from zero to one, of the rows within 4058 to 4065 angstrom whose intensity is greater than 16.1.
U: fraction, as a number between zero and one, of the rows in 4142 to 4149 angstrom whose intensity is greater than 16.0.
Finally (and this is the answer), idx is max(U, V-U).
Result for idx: 0.0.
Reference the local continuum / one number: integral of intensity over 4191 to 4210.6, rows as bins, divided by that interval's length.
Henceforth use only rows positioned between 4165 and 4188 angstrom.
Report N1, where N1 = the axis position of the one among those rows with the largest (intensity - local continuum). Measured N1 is 4169.56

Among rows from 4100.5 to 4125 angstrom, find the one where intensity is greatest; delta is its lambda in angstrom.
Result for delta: 4124.68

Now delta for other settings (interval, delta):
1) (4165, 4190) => 4169.56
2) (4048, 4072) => 4056.86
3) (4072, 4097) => 4088.75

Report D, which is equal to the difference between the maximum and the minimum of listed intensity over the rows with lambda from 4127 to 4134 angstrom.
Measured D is 0.4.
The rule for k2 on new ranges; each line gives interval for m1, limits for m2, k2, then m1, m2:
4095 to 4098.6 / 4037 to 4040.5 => 288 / 49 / 67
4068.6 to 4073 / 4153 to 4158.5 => 356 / 64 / 79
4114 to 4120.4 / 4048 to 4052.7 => 396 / 96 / 62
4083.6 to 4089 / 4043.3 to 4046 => 310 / 86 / 38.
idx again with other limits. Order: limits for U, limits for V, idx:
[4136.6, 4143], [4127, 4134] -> 0.4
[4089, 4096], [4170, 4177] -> 0.6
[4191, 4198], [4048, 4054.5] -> 1.0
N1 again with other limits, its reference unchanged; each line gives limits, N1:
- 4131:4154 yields 4138.95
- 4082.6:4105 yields 4088.75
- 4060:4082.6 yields 4077.47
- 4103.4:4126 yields 4125.63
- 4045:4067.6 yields 4056.86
